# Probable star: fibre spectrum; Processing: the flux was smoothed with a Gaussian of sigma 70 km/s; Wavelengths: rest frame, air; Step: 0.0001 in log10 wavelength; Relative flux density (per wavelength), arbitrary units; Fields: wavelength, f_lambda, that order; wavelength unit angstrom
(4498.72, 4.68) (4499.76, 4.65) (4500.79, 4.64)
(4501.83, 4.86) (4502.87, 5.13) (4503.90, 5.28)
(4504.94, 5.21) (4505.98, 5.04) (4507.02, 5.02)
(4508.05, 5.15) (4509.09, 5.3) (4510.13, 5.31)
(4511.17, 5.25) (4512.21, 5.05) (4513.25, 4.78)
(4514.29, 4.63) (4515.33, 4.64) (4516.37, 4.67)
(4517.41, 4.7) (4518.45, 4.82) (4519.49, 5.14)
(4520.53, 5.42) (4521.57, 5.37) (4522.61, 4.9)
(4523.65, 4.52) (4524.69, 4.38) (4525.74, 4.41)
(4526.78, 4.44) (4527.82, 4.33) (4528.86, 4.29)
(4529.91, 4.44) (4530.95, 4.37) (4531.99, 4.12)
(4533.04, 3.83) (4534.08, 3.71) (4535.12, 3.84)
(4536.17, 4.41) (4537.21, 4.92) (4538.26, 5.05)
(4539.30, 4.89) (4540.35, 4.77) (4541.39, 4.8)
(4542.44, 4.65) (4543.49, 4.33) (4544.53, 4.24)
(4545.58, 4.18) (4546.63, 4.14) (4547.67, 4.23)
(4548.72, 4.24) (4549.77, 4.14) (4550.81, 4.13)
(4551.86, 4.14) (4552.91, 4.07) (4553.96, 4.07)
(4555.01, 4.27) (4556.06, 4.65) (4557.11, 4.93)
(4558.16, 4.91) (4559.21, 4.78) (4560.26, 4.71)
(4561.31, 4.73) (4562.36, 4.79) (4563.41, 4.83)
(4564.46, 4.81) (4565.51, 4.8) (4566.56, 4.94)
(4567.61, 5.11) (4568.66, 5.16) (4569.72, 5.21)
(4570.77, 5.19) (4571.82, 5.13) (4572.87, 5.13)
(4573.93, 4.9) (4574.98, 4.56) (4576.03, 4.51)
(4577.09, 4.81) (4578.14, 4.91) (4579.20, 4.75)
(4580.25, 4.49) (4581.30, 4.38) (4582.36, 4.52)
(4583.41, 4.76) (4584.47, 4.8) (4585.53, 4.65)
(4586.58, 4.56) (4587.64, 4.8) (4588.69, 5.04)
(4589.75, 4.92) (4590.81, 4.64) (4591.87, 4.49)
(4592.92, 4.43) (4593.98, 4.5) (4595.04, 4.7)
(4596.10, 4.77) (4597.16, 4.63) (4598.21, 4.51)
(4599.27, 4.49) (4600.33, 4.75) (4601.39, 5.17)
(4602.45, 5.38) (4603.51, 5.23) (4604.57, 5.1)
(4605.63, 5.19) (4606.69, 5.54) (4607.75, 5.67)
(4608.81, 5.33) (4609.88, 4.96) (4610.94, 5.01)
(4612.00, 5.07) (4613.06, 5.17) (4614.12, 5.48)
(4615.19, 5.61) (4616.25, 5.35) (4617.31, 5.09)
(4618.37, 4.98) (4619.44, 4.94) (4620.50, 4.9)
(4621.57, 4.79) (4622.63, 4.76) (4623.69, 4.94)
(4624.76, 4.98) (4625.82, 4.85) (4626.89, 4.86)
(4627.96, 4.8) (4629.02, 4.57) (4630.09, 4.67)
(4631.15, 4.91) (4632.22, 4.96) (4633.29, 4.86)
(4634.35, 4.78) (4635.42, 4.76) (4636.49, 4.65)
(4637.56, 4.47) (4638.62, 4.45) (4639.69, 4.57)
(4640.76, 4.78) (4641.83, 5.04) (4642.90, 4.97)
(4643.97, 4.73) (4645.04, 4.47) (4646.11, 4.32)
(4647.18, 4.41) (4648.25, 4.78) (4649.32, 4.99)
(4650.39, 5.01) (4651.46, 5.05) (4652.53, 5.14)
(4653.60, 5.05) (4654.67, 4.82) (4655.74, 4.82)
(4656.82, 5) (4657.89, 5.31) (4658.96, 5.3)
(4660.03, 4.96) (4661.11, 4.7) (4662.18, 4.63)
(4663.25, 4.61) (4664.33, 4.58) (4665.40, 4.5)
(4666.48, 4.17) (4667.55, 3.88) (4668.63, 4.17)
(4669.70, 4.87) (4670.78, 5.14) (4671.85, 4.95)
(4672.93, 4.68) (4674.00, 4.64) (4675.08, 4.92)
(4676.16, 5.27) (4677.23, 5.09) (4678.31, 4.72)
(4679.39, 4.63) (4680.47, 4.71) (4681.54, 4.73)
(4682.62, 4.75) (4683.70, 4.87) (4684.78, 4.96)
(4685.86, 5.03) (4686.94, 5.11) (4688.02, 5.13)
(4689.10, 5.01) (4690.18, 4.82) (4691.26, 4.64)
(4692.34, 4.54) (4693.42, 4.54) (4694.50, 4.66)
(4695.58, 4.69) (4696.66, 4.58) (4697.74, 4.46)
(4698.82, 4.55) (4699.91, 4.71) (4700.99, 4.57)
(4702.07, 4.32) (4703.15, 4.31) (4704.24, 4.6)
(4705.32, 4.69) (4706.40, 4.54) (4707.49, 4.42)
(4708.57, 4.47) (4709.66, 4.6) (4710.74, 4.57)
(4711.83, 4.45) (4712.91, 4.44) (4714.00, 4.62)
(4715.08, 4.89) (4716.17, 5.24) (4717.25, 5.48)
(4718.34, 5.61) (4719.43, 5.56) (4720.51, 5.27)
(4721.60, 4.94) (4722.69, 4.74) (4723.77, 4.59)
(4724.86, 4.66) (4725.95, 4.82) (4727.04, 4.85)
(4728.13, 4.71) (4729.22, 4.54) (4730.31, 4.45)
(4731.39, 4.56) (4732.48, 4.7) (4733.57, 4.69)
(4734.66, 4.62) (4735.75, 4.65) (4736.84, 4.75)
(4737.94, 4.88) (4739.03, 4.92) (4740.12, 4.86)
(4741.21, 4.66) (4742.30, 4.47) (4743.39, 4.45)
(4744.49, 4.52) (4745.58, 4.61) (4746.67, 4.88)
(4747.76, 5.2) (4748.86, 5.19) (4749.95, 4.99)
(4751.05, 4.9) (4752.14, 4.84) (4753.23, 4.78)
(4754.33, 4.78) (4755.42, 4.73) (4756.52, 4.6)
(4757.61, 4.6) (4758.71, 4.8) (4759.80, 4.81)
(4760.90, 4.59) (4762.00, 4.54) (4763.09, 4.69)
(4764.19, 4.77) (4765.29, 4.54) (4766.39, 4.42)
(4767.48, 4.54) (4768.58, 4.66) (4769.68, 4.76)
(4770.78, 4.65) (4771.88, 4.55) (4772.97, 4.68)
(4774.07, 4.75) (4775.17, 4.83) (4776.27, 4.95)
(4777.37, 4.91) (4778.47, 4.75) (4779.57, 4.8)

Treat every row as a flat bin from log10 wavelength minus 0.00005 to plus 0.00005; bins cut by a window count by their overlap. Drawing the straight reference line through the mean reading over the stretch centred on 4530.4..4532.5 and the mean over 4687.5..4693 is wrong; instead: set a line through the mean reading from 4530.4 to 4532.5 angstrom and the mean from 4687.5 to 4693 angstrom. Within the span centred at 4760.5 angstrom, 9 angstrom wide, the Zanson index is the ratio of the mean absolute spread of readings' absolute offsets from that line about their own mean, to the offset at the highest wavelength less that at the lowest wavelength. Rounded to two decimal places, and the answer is -0.62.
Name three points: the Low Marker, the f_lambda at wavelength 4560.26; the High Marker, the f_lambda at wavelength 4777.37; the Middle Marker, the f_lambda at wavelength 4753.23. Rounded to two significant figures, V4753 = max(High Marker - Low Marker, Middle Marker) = 4.8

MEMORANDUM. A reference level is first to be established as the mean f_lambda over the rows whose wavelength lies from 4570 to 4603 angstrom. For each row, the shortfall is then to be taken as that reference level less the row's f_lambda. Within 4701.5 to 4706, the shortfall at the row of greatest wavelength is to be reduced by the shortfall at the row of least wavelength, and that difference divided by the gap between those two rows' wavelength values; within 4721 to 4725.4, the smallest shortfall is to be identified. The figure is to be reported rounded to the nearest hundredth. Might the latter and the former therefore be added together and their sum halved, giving -0.15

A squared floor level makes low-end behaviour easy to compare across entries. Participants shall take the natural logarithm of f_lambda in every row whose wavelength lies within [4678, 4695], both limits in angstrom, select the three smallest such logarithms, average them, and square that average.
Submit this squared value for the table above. 2.31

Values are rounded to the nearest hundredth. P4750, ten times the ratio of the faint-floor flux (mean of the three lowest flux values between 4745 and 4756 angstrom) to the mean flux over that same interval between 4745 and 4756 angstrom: 9.63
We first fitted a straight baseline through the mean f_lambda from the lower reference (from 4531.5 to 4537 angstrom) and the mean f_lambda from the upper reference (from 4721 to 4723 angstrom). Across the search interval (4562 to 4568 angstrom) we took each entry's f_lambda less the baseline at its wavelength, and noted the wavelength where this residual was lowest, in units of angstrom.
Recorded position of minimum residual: 4565.51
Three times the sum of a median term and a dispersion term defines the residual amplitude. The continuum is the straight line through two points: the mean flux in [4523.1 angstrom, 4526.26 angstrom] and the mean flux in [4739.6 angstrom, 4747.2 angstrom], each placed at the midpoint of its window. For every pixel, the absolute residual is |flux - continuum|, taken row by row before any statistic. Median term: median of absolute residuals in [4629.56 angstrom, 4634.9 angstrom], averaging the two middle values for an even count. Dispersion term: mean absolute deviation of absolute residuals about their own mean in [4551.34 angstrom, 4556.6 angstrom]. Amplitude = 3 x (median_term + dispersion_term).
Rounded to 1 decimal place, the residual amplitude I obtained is 1.2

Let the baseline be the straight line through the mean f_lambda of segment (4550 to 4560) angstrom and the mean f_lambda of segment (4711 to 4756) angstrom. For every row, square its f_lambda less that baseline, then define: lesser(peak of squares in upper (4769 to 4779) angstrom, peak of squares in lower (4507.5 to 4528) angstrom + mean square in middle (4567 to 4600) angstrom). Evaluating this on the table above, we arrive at 0.12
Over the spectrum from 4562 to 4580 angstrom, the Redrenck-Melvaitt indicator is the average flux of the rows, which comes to 4.91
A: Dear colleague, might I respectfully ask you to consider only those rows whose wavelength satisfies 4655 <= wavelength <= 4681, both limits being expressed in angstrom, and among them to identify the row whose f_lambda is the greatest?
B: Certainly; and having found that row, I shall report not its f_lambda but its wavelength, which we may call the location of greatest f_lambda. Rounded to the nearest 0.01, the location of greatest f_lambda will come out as 4657.89 angstrom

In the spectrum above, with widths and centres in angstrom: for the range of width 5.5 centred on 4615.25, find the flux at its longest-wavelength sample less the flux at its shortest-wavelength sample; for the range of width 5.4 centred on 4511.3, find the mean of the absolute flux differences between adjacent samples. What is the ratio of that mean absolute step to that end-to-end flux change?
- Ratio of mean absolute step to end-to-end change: -1.7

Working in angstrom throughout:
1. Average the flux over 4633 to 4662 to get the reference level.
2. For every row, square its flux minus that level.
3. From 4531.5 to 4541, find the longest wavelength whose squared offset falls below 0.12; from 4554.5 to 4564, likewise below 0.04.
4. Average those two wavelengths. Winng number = 4551.9 angstrom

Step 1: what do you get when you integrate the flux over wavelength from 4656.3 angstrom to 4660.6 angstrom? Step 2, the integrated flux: 22.1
